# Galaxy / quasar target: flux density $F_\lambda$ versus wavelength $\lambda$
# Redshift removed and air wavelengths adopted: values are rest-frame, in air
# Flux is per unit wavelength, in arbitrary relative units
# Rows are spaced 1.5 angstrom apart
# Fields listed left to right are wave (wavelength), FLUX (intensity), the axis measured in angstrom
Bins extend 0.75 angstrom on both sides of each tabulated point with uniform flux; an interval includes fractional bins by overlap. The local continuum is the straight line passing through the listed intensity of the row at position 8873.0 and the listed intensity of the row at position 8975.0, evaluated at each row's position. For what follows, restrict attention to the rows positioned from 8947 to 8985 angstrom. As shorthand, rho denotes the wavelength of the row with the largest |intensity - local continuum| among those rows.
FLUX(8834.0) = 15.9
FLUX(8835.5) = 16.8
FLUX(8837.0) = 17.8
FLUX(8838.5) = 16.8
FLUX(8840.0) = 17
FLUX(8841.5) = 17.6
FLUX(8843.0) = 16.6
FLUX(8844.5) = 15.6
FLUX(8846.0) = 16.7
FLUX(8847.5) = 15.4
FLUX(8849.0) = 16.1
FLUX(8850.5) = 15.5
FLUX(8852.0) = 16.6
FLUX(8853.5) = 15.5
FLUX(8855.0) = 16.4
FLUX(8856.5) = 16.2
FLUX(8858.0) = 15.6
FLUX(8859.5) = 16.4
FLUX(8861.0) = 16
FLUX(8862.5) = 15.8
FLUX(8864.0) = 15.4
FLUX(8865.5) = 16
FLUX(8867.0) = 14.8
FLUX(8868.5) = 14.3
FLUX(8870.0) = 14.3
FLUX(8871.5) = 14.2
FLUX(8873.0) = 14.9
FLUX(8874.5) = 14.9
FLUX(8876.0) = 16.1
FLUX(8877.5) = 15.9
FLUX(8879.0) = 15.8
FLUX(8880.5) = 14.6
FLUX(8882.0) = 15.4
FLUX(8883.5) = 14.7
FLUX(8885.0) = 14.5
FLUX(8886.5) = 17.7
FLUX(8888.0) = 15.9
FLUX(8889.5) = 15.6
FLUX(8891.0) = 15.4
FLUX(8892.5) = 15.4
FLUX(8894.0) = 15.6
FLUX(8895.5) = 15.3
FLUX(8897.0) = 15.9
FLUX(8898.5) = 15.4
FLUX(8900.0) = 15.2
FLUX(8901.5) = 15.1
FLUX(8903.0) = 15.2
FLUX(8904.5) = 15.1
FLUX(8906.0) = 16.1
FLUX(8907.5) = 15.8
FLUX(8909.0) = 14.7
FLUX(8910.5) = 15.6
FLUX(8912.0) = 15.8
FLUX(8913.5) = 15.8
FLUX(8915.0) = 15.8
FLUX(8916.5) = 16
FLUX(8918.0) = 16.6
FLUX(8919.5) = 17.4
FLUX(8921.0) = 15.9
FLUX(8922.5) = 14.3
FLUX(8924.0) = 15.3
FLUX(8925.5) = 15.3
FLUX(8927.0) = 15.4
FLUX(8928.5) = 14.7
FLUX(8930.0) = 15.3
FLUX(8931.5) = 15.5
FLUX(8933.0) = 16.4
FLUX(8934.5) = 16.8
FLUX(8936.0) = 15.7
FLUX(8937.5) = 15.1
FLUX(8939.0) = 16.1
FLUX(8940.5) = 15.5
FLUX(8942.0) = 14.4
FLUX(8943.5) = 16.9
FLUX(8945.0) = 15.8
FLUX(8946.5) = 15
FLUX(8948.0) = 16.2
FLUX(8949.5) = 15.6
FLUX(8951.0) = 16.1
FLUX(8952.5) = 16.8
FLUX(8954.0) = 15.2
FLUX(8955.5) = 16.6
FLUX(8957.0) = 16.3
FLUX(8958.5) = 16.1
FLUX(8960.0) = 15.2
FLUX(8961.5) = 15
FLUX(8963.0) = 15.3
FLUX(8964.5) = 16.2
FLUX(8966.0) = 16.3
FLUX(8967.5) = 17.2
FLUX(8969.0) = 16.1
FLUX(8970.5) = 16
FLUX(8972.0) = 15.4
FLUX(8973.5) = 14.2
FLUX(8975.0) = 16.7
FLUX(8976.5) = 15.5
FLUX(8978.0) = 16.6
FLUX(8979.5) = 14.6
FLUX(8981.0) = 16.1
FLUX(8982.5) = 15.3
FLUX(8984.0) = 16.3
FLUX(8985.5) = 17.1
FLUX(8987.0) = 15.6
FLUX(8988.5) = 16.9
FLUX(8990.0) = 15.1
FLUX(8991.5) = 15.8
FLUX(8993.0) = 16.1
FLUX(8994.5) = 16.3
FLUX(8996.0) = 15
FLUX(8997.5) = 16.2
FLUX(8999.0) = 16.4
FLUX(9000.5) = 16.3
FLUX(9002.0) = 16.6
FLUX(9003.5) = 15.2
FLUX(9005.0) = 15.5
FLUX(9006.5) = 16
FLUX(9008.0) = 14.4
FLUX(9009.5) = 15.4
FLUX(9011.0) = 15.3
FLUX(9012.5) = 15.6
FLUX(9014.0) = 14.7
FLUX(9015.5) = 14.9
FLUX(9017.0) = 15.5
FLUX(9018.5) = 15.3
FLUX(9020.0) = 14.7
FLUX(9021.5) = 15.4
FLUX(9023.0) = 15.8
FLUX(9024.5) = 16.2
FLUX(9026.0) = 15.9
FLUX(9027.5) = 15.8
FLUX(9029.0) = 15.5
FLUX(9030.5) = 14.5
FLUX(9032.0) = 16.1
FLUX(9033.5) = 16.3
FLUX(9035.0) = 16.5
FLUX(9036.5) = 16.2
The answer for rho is 8973.5 angstrom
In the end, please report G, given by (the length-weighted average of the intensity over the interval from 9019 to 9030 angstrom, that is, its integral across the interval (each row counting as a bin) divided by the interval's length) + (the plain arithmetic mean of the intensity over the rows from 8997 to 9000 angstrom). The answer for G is 31.9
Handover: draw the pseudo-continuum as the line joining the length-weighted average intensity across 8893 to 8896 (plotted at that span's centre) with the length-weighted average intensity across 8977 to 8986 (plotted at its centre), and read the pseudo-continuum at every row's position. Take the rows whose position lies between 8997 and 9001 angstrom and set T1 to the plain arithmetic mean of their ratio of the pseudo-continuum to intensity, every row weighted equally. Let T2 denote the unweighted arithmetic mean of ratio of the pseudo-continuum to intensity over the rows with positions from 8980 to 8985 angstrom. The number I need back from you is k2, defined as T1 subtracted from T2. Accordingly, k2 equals 0.020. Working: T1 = 0.985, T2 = 1.00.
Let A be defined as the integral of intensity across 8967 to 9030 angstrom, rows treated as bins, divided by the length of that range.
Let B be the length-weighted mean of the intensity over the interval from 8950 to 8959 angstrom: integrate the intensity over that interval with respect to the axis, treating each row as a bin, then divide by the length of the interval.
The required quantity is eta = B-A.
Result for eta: 0.45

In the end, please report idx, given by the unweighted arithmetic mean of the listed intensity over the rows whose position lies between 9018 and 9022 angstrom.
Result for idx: 15.1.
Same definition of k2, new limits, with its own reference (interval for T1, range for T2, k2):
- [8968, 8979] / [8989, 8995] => 0.002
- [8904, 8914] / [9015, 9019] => 0.061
